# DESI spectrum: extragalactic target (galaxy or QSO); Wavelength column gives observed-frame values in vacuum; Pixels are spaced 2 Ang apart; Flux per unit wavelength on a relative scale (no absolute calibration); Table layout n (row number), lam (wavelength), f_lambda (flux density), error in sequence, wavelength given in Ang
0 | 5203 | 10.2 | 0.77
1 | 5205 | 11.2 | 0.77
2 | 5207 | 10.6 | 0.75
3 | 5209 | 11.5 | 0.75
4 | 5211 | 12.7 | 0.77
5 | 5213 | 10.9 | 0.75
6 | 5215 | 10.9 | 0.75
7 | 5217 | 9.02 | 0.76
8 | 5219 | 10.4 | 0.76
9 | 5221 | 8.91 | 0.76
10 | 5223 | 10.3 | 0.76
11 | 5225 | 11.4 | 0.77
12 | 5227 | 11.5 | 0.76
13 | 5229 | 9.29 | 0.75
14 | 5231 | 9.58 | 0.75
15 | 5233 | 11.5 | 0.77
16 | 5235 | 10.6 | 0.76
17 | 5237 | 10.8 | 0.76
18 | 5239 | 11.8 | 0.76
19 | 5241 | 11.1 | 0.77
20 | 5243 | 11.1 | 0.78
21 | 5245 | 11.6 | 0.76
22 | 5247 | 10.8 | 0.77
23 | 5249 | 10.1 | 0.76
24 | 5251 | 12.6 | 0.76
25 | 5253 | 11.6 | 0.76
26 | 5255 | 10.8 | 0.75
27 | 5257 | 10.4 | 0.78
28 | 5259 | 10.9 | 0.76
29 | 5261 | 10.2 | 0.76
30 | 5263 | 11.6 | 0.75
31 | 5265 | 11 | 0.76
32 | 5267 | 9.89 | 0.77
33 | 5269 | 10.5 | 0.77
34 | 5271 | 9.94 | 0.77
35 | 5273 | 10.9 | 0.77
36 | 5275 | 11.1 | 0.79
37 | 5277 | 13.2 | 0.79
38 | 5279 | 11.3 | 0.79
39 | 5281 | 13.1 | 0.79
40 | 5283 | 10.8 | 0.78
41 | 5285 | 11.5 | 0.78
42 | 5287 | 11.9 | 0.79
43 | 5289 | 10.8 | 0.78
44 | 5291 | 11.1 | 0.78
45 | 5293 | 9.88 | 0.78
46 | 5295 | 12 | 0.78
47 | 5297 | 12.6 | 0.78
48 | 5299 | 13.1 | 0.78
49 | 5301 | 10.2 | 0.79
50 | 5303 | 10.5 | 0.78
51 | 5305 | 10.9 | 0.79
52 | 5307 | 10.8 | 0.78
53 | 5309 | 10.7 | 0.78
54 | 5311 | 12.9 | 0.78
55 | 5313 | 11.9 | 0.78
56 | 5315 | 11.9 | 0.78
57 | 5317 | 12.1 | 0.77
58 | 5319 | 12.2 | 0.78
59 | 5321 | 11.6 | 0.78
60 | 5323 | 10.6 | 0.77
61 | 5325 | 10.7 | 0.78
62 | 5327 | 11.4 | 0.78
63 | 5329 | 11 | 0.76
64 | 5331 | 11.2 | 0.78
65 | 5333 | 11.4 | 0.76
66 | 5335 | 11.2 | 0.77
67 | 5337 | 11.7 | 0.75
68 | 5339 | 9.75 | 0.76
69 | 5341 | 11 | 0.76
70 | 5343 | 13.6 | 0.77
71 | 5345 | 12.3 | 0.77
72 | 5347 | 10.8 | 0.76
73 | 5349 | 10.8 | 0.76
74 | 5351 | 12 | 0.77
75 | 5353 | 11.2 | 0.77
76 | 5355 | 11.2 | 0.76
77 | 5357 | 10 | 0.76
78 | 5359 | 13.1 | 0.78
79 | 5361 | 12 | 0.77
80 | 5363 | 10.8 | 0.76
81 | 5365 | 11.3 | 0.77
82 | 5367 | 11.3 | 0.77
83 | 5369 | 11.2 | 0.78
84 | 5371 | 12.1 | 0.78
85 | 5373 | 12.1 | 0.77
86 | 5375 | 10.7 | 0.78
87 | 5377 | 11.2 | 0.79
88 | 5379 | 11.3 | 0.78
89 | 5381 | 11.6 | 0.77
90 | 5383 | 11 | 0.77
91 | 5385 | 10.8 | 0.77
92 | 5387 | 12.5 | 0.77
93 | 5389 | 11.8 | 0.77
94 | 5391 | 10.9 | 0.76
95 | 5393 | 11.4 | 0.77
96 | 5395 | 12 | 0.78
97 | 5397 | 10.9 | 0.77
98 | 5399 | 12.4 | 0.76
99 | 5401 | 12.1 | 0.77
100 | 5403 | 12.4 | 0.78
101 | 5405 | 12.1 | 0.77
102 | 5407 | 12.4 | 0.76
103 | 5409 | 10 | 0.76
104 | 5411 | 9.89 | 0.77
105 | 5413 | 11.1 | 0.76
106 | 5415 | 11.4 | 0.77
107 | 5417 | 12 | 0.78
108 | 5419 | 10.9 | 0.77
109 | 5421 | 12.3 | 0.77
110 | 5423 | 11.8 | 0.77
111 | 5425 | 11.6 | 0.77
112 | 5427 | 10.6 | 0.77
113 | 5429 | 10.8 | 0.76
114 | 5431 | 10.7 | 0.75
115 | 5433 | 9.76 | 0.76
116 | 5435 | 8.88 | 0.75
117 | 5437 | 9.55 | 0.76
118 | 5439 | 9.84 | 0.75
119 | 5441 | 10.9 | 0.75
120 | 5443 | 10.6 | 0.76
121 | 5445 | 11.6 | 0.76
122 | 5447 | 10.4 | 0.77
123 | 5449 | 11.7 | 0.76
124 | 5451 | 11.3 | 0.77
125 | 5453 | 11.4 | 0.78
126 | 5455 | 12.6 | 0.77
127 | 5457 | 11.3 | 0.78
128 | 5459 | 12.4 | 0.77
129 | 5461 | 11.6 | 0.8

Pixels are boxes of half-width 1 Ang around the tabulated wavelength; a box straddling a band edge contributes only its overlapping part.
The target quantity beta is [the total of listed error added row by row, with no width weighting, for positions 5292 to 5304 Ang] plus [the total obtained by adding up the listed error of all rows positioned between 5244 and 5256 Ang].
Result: 9.25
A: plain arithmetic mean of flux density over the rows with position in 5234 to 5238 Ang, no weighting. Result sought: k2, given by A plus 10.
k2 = 20.7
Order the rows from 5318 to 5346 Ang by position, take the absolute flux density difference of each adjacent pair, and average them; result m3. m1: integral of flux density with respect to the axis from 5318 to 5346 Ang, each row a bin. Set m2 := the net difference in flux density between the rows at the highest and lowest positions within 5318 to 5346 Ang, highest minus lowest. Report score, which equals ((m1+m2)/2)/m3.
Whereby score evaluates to 189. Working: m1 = 319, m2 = 0.1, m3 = 0.85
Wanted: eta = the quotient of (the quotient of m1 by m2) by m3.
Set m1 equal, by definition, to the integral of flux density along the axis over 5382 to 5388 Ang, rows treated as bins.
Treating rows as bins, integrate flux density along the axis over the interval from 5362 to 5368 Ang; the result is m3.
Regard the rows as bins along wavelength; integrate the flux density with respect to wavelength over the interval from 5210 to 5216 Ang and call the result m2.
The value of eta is 0.0149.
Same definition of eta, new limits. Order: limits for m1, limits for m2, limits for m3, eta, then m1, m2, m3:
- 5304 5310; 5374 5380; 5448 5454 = 0.0142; 64.8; 66.4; 68.8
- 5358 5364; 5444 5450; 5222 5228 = 0.0160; 71.8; 67.4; 66.4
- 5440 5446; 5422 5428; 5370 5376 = 0.0139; 66.2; 68.0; 69.8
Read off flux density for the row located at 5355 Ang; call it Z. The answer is 11.2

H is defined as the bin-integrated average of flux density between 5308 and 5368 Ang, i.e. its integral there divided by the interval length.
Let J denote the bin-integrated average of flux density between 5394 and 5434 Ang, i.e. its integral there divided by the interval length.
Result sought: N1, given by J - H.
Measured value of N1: -0.10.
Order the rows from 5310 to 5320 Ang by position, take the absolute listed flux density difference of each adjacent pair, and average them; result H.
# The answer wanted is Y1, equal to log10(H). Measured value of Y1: -0.49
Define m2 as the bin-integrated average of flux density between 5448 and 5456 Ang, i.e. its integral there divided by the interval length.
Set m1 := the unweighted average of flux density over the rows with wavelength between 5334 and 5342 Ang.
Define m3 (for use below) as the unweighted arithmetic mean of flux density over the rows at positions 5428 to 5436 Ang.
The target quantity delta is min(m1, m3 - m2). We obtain -1.7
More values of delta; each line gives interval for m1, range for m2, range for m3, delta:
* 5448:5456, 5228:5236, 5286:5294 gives 0.7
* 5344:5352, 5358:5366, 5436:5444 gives -1.6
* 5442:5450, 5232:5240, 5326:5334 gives 0.1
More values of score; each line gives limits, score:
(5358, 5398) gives 351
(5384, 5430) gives 337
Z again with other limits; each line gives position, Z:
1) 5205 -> 11.2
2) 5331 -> 11.2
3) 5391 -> 10.9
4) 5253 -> 11.6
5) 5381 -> 11.6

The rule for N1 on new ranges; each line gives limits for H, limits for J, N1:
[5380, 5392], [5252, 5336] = -0.16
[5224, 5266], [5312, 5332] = 0.49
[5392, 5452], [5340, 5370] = 0.40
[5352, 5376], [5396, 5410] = 0.34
